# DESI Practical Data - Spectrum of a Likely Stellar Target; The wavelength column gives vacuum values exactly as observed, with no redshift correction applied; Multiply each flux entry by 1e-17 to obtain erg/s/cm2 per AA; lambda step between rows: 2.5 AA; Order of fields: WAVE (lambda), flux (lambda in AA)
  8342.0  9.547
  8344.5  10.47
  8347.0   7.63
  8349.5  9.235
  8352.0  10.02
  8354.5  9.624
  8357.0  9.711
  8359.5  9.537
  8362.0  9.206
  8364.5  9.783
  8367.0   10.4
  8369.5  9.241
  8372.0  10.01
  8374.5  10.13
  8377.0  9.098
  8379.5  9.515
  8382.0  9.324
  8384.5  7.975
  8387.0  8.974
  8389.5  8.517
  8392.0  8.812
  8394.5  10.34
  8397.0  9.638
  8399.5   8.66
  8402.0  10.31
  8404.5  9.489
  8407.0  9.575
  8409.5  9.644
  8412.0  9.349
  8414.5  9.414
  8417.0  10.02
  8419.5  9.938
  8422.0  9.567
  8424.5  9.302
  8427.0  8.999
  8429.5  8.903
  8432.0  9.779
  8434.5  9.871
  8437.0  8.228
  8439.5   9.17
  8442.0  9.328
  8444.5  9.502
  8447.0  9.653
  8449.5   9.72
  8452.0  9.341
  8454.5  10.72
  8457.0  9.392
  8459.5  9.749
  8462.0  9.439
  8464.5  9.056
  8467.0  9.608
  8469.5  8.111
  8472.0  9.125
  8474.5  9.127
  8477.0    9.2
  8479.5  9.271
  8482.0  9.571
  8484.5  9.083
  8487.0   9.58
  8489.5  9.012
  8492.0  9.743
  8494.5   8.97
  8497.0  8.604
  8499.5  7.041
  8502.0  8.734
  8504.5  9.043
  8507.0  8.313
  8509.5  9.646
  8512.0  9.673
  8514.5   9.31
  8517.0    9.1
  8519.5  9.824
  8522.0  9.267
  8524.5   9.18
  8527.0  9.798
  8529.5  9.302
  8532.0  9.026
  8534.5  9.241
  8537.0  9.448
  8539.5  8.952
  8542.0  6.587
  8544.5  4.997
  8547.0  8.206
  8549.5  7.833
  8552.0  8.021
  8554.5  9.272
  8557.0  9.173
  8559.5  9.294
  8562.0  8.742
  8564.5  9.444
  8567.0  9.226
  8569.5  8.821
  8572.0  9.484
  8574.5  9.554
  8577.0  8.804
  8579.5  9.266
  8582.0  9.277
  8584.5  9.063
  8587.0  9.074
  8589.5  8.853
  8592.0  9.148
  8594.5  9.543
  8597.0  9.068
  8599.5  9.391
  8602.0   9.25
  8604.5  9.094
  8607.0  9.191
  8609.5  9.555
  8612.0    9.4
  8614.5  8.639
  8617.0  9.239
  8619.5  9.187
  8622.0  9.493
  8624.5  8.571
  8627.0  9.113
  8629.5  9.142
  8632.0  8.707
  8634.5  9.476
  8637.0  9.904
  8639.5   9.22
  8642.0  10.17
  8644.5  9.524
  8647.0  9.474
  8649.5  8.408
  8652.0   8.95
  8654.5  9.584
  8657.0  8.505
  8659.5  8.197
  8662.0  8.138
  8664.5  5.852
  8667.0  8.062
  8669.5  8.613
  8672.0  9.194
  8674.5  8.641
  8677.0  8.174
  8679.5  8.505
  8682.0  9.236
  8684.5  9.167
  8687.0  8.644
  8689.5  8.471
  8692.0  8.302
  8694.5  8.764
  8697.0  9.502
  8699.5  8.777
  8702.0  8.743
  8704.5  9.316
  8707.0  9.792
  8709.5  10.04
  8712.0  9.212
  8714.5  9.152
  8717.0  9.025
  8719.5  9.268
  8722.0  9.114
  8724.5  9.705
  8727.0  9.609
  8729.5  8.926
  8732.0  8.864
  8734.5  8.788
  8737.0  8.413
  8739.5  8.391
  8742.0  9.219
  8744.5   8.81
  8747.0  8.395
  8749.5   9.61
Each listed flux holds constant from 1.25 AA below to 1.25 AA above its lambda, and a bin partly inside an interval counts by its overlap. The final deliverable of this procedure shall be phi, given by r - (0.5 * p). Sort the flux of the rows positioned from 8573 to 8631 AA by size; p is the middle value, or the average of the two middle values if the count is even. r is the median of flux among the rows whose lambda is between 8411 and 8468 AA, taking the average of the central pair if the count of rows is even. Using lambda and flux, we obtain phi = 4.8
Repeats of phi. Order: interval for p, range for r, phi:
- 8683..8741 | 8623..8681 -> 4.2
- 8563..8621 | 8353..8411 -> 4.9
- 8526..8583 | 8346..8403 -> 4.9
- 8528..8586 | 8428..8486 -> 4.8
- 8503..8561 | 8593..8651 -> 4.6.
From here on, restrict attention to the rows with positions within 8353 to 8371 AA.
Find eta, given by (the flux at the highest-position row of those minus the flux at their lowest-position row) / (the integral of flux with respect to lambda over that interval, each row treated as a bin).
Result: -0.0022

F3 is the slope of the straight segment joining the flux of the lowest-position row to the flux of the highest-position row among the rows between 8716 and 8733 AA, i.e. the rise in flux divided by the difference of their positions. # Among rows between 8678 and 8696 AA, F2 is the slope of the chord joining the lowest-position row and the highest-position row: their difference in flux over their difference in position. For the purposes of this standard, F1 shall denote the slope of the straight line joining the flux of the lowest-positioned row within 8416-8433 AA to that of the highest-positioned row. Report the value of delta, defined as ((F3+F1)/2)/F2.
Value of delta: -0.8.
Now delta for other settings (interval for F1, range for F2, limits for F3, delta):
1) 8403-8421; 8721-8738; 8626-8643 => -1.1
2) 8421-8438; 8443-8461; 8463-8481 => -2.3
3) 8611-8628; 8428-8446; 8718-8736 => -0.6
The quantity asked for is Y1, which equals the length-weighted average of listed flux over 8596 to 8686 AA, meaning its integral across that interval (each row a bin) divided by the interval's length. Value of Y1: 8.94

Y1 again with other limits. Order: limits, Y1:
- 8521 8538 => 9.32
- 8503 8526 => 9.26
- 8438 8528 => 9.25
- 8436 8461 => 9.49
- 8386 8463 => 9.46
